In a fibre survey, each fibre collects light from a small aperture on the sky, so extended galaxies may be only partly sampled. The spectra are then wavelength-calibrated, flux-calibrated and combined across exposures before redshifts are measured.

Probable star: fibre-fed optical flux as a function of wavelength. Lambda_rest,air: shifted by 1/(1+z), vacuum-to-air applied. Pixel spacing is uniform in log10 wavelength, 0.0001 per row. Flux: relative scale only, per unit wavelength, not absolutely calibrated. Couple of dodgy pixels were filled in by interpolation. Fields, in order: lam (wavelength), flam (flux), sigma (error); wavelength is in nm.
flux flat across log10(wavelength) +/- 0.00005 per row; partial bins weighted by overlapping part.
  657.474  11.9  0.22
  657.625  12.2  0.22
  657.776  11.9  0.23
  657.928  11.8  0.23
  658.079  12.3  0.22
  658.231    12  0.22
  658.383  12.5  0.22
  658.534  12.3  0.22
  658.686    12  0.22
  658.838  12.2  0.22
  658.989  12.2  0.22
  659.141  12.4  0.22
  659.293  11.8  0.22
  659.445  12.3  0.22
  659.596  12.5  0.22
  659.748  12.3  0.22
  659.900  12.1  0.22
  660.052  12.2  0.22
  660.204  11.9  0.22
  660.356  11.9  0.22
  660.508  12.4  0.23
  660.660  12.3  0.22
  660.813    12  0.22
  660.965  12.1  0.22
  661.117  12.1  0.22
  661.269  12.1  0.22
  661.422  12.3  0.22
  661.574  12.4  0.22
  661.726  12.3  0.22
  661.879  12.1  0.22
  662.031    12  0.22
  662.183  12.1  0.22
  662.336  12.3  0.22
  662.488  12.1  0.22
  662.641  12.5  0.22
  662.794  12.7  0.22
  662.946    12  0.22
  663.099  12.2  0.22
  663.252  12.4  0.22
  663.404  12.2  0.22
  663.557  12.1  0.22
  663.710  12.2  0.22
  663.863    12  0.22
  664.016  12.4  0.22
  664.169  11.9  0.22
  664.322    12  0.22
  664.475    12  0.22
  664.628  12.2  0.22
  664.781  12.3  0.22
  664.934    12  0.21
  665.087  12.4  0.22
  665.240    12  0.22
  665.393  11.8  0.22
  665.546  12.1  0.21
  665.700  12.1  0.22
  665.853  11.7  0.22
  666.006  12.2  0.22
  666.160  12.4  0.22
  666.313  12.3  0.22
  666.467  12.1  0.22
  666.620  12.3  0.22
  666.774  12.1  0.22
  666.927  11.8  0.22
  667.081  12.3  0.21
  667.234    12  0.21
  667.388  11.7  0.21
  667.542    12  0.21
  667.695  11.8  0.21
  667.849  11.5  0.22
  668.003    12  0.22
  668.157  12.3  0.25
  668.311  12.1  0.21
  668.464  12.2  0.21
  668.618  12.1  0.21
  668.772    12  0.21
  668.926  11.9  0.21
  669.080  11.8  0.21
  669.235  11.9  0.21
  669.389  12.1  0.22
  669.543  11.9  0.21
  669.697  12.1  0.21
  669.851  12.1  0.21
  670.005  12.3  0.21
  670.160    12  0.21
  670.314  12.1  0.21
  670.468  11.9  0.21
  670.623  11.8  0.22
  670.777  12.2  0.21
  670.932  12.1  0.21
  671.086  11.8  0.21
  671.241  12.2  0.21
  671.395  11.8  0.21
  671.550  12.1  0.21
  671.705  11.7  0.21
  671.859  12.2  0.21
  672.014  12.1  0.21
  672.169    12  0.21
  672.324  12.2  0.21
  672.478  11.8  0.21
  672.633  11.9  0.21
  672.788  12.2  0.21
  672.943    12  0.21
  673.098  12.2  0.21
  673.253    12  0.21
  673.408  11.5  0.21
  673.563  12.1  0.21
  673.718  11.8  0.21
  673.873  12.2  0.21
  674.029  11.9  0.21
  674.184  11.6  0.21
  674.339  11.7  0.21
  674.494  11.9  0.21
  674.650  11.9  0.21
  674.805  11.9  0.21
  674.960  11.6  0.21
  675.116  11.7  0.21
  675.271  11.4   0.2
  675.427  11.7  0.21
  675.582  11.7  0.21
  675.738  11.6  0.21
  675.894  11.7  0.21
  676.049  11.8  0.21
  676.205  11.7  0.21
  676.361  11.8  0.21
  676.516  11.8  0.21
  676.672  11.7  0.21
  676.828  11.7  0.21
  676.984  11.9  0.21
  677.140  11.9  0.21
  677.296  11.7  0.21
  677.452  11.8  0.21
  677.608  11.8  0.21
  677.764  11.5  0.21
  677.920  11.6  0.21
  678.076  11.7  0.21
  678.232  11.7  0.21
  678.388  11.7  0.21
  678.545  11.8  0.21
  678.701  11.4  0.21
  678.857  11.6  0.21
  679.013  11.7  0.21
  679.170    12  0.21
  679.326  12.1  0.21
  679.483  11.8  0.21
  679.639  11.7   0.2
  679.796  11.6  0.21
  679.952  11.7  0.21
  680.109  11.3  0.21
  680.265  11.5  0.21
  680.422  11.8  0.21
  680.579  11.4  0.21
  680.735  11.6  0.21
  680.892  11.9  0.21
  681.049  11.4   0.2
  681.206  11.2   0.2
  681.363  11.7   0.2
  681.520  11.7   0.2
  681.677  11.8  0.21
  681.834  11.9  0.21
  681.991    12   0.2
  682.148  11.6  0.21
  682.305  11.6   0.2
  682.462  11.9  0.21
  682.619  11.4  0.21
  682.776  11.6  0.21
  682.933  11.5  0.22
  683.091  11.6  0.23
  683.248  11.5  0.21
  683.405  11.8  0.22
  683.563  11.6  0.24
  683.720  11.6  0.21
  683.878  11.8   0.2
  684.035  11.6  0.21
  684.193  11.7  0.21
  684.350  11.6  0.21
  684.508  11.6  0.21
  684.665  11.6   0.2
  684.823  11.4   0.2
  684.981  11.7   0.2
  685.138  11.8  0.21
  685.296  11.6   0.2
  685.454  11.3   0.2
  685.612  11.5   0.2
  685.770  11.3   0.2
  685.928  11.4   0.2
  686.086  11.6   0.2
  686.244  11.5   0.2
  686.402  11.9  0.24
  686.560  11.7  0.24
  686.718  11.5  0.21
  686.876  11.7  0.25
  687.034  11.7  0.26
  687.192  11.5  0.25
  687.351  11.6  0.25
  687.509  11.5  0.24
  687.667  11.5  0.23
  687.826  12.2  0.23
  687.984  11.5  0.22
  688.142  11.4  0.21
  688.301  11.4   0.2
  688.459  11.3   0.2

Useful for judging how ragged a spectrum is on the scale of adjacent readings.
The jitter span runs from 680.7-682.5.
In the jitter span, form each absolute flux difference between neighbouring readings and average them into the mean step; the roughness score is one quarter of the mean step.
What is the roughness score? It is 0.057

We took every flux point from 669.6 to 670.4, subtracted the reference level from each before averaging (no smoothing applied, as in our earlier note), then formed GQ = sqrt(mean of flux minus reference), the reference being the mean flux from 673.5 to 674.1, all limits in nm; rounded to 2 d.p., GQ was 0.35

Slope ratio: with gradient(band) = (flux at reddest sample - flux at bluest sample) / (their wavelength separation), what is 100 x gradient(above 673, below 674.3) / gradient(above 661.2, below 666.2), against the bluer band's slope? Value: -901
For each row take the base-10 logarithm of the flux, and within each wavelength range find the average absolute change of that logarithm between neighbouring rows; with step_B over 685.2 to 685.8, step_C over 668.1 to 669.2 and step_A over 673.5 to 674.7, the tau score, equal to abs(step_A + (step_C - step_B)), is 0.0037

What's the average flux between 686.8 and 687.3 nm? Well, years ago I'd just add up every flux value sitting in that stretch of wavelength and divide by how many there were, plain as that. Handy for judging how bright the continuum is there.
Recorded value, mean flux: 11.6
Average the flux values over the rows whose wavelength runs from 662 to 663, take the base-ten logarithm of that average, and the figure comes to 1.09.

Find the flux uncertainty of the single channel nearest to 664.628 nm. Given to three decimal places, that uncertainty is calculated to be 0.220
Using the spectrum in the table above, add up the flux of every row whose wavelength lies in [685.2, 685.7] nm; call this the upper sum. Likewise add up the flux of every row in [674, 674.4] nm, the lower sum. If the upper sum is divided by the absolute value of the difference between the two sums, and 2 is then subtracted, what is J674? 41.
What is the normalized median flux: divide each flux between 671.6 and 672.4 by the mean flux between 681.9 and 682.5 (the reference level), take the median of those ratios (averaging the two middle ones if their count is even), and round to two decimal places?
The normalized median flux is 1.03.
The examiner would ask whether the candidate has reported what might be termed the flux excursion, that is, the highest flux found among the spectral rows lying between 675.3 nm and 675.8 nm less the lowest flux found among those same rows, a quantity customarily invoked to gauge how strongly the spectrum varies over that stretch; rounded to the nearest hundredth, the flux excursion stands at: 0.10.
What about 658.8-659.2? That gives 0.20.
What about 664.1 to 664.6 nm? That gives 0.10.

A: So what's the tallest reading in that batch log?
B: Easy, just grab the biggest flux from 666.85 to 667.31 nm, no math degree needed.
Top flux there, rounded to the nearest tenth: 12.3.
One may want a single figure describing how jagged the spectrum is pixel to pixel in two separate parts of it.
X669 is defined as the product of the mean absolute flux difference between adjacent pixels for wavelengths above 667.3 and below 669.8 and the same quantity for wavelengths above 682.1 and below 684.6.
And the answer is 0.032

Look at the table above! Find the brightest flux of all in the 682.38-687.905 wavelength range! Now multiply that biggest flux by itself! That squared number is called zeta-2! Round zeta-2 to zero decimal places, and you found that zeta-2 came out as 149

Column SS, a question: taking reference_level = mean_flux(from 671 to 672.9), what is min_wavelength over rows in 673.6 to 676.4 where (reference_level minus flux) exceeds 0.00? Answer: 673.718 nm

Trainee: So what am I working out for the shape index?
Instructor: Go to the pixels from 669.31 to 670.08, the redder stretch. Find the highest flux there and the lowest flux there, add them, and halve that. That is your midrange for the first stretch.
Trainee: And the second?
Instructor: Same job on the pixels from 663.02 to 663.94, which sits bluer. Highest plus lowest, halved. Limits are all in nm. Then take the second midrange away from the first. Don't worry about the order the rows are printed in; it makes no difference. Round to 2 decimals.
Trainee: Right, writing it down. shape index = -0.10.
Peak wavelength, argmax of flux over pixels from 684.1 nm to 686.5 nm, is 686.402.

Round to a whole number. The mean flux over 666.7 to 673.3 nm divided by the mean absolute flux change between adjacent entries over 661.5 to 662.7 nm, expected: 65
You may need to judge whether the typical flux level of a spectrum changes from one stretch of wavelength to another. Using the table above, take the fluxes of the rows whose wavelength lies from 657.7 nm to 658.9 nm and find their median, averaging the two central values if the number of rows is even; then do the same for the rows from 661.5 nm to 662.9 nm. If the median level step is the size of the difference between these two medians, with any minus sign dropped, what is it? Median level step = 0.2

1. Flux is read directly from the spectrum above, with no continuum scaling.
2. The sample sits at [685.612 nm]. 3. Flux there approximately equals 11.5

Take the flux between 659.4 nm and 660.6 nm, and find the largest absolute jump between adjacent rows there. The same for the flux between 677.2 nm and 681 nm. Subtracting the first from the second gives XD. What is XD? -0.10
